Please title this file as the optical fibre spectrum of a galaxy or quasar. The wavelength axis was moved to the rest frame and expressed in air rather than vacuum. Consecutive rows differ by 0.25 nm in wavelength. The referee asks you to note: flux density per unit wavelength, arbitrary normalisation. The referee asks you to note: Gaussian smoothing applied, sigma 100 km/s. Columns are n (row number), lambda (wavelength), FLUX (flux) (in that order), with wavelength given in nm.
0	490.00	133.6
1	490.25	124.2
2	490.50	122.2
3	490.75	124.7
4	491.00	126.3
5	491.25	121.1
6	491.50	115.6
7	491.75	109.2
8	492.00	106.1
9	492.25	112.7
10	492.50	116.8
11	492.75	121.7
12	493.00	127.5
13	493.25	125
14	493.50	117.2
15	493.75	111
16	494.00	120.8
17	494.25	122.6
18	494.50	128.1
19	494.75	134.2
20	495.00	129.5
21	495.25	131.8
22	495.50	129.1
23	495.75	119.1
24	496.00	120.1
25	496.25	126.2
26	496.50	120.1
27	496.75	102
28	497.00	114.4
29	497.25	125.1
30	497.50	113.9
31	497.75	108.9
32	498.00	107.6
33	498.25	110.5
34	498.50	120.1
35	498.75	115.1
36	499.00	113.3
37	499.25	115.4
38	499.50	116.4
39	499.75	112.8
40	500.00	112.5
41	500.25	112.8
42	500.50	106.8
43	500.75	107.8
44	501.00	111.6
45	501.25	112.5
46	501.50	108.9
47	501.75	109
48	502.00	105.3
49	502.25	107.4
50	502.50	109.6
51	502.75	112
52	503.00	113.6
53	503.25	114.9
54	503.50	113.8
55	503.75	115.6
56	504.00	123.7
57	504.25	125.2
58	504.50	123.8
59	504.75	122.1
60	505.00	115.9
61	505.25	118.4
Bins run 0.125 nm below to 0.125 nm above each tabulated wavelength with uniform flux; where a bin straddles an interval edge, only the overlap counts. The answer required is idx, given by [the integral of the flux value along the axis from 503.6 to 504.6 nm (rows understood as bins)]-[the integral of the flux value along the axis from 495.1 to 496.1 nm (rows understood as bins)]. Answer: -3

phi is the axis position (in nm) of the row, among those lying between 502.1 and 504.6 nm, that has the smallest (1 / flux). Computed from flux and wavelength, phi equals 504.25 nm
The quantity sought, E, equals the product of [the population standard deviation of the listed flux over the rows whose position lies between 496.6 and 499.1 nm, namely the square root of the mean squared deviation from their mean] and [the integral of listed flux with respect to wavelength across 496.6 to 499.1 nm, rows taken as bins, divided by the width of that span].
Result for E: 695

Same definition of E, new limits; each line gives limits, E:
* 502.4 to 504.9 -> 633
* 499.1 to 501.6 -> 329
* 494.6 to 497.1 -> 1124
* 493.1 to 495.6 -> 845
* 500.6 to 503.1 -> 272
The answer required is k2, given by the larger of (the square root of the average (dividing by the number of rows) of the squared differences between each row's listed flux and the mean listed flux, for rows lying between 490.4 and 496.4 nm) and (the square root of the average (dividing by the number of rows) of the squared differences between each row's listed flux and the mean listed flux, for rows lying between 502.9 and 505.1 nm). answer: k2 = 7.06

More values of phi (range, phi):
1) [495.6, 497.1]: 496.25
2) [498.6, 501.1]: 499.50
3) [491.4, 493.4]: 493.00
